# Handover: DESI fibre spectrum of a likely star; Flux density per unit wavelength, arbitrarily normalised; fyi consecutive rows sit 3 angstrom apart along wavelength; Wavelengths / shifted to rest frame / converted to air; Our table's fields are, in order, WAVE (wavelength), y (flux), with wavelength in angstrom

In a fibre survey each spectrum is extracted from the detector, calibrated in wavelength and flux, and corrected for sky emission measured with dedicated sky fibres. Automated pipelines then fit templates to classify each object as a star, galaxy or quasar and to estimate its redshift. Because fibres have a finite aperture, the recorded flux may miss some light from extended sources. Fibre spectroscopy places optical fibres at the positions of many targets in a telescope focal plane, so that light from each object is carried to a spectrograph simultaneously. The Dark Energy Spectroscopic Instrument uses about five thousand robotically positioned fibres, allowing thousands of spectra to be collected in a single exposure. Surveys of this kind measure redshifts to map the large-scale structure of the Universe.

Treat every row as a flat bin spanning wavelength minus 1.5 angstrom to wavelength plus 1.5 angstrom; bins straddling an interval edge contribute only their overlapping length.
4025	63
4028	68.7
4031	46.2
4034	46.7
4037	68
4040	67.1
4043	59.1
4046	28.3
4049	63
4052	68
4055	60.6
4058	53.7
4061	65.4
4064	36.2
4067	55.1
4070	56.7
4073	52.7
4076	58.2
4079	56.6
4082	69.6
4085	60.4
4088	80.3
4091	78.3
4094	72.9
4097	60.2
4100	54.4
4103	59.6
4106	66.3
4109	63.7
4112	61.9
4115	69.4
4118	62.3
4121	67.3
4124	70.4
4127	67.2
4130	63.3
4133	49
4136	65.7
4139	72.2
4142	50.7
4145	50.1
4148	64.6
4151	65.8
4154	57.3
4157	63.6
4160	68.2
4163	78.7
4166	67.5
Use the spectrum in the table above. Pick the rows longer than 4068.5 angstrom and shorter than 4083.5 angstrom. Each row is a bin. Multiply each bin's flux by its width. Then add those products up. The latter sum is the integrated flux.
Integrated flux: 881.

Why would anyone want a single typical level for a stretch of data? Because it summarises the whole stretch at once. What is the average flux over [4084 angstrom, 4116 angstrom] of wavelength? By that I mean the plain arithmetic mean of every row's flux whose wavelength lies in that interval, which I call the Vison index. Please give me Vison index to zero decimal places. 66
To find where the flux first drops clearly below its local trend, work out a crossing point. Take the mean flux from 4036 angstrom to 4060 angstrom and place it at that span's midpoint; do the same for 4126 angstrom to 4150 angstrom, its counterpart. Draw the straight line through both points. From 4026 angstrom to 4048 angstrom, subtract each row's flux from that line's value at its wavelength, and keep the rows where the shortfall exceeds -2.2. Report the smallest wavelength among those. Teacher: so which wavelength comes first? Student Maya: 4031 angstrom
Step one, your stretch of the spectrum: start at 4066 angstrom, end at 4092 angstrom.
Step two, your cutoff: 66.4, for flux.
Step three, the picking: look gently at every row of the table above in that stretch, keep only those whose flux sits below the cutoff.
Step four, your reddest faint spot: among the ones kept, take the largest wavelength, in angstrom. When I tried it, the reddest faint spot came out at 4085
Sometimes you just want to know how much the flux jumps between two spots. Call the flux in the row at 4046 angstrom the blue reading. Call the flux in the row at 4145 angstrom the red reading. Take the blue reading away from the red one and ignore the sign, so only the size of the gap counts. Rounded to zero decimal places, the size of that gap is 22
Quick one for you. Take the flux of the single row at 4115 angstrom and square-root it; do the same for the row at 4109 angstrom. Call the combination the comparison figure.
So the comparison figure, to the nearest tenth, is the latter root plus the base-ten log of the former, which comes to 8.9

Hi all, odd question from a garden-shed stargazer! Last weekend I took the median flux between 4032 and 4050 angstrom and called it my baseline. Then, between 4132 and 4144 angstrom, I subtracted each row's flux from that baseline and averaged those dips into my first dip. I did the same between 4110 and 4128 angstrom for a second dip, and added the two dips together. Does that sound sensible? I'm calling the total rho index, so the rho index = -3.7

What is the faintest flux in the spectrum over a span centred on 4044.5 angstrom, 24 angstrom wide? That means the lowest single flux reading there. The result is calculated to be 28.3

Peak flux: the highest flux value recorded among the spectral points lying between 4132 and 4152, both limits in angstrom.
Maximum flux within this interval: 72.2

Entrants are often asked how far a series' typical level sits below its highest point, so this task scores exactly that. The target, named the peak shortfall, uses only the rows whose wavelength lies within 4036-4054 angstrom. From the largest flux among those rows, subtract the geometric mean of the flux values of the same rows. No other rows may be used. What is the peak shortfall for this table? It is 11.5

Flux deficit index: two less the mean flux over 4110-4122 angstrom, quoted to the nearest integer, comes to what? -63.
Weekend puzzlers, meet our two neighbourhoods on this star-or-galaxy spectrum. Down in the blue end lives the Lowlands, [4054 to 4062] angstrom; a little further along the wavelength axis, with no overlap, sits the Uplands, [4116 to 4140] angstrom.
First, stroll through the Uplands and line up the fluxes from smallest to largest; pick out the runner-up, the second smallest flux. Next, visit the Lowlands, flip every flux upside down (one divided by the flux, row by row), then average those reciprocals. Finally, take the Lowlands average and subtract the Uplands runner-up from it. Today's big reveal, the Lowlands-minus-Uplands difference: -62.3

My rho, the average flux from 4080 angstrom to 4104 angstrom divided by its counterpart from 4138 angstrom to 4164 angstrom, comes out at 1.06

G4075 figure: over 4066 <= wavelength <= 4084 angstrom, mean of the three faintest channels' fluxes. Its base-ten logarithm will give 1.74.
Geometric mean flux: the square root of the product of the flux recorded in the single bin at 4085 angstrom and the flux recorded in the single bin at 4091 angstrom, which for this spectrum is 69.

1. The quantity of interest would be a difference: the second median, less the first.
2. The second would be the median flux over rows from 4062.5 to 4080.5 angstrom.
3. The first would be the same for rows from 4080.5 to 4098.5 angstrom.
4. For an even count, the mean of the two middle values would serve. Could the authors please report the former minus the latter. -15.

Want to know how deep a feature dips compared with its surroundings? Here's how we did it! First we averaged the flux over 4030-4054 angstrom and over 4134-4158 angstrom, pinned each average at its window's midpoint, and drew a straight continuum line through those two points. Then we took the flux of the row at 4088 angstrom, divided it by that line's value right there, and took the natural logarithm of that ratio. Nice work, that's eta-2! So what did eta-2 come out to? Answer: 0.32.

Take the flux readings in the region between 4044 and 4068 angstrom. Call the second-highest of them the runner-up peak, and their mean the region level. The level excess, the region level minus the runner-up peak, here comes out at -12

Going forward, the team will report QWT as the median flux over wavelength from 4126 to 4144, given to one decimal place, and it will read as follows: 64.5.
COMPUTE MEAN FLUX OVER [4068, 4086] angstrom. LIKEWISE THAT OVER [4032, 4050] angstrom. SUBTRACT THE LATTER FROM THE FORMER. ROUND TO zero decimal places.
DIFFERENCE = 4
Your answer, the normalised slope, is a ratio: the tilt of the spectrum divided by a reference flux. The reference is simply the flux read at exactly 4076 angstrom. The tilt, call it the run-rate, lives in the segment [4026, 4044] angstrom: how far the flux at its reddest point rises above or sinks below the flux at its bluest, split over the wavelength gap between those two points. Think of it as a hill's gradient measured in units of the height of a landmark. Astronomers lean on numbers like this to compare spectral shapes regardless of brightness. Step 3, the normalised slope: -0.0110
